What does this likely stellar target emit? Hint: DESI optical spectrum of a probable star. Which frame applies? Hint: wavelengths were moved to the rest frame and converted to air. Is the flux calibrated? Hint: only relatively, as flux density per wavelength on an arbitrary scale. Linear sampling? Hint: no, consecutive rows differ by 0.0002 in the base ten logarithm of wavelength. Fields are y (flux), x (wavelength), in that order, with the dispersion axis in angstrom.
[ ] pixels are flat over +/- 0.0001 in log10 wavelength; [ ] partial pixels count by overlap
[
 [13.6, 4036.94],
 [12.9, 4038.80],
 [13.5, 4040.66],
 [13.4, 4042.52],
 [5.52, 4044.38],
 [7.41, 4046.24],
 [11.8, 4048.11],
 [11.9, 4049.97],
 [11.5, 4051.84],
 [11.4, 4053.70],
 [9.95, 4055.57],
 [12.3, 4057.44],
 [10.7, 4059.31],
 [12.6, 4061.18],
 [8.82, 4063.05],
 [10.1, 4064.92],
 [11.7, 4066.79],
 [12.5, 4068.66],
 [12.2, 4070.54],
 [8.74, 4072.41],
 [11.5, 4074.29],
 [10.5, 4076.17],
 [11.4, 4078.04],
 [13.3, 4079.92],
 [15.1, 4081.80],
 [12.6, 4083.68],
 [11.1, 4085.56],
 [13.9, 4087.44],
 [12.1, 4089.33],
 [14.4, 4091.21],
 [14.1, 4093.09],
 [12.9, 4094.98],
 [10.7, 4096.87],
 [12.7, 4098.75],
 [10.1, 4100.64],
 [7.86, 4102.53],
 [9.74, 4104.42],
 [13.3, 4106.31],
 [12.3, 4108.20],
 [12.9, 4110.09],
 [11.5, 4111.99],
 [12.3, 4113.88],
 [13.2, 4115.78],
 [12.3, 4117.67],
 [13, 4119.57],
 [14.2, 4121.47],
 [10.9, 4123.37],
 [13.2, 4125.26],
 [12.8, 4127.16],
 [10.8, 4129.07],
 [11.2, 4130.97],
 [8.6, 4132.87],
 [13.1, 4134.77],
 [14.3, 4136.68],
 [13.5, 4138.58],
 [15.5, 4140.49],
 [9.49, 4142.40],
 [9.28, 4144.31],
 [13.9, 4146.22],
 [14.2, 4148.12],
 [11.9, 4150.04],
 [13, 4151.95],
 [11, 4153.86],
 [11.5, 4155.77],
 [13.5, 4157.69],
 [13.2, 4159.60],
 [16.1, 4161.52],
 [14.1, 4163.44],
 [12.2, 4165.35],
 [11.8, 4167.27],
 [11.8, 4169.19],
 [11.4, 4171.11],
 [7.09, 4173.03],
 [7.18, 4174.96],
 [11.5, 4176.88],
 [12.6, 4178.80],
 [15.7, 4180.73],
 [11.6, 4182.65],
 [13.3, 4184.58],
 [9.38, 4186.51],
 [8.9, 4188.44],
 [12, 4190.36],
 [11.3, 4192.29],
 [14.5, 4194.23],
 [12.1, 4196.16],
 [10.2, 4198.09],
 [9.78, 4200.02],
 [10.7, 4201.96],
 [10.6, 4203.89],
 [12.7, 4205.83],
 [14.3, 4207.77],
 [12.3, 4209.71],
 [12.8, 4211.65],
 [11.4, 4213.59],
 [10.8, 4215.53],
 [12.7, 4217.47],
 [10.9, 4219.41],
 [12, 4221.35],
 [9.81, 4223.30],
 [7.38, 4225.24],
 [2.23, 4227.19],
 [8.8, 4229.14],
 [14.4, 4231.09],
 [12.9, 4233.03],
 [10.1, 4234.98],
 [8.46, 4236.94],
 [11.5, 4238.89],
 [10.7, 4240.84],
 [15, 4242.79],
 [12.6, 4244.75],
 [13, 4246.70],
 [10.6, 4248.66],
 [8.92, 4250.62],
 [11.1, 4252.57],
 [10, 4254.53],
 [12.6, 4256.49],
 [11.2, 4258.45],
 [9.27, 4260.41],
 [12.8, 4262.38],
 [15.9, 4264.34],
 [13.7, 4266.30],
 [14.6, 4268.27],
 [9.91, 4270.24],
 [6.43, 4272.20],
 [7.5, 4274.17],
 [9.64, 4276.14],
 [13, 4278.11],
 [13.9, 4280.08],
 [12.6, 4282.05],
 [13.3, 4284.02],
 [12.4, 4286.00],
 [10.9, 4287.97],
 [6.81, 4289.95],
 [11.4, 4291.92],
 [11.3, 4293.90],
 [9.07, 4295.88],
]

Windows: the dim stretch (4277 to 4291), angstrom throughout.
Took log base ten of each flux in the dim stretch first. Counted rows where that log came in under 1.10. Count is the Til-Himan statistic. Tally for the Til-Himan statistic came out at 3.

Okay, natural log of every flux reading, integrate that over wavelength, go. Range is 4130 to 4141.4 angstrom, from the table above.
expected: 28.8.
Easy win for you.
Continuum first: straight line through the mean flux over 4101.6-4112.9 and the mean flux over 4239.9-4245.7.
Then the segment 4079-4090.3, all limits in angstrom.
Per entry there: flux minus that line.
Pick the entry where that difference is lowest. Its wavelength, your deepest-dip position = 4085.56 angstrom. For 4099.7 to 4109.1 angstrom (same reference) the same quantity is 4102.53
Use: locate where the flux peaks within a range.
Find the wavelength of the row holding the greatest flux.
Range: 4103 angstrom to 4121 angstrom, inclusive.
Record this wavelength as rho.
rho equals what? 4106.31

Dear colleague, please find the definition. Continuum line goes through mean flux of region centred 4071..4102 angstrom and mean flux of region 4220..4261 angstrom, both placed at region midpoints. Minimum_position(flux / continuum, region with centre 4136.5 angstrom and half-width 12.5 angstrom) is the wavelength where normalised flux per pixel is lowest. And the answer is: 4132.87 angstrom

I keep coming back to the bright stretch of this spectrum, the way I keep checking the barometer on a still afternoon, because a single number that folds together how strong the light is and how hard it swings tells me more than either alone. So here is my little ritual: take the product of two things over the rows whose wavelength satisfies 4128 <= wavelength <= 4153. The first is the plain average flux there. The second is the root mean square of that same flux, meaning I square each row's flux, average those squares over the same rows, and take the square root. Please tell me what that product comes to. 151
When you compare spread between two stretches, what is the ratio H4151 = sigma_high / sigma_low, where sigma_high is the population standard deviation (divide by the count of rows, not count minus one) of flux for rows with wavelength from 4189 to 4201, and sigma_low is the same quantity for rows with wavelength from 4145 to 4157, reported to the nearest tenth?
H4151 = 1.3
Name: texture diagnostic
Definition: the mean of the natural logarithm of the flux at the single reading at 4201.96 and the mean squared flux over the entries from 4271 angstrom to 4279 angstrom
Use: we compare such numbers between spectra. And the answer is 46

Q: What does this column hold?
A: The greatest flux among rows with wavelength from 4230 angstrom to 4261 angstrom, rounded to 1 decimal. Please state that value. 15.0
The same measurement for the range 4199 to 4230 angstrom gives 14.3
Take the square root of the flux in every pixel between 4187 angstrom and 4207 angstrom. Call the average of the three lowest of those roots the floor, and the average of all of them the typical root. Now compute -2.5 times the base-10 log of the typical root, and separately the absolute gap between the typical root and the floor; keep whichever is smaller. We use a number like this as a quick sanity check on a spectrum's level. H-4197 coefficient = -1.31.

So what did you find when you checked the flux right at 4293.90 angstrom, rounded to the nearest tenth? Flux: 11.3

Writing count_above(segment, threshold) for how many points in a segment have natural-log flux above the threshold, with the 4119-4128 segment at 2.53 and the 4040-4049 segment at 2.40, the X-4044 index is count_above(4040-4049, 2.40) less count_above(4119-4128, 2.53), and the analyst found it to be -1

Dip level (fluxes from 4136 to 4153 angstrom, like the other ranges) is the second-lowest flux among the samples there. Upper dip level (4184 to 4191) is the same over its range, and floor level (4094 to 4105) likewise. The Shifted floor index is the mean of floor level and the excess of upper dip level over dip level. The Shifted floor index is 4.8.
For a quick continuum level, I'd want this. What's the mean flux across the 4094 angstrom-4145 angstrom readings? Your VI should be 11.9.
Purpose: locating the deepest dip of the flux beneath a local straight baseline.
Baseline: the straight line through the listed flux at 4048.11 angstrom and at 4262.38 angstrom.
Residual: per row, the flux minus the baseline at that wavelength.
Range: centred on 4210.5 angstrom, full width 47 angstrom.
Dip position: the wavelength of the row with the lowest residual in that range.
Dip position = 4227.19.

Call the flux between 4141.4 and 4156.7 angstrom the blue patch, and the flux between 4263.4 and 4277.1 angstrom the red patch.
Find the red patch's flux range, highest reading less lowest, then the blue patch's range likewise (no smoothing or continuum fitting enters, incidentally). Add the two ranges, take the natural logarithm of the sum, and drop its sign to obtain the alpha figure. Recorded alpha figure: 2.7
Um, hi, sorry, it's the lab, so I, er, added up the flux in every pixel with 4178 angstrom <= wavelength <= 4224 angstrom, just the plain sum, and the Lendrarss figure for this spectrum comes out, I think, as 282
